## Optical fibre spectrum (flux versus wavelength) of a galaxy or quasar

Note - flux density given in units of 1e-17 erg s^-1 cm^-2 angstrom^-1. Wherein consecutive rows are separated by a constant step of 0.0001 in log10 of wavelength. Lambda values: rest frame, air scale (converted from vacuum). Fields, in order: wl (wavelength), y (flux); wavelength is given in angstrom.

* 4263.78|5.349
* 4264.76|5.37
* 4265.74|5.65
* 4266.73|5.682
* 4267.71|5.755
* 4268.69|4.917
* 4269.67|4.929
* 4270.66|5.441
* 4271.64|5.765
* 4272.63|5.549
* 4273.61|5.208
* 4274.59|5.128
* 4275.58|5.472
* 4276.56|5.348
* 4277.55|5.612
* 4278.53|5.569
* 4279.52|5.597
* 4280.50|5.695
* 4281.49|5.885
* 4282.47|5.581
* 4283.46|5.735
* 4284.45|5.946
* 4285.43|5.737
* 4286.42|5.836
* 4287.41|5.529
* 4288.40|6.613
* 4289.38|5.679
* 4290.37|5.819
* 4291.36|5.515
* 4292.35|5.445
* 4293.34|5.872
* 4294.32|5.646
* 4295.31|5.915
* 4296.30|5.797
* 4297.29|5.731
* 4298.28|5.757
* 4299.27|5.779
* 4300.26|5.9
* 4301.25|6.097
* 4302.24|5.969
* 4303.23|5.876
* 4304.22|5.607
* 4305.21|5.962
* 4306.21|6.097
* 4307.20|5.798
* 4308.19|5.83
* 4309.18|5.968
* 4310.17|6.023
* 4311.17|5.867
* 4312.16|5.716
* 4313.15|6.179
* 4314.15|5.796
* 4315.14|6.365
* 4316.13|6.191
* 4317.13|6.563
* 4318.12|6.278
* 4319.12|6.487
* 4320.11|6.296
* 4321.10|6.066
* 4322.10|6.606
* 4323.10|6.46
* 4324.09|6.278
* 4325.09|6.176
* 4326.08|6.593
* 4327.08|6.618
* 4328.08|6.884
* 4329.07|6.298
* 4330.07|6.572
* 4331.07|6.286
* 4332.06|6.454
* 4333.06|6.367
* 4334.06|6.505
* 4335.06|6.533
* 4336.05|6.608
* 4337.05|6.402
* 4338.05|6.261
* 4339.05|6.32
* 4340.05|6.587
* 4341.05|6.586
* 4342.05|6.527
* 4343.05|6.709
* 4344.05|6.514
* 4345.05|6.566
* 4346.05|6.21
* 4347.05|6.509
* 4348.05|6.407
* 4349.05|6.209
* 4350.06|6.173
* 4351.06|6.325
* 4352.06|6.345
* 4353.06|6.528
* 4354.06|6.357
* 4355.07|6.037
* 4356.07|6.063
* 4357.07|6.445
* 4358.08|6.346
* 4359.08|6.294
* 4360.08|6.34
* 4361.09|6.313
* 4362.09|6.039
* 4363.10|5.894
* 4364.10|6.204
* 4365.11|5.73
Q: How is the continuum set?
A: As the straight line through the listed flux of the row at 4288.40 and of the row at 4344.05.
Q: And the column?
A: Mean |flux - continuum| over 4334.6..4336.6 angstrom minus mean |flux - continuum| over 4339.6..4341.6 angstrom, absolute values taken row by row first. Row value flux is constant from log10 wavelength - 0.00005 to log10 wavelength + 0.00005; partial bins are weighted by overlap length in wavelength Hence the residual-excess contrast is 0.0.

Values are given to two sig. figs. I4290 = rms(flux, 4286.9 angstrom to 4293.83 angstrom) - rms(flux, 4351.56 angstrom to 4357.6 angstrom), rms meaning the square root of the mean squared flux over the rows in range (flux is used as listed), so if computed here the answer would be -0.50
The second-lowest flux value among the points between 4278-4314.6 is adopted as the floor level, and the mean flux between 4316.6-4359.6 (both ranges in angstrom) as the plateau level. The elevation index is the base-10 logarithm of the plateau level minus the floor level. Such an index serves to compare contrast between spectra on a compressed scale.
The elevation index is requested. -0.048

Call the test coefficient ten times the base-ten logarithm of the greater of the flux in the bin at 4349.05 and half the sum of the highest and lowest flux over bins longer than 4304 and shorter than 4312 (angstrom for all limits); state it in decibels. 7.93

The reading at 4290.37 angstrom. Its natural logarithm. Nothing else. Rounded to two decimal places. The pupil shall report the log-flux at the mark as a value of 1.76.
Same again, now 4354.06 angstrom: 1.85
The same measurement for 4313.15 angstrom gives 1.82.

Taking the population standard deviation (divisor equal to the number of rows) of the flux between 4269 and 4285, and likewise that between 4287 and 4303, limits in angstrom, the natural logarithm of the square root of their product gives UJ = -1.33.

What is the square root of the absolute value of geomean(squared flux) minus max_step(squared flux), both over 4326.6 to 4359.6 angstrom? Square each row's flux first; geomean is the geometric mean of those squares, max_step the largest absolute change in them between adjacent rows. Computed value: 5.78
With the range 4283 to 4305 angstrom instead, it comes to 4.53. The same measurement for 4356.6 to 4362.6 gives 6.02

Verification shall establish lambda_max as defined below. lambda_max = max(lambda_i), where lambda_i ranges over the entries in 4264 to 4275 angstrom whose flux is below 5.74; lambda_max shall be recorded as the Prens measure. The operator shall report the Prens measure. 4274.59 angstrom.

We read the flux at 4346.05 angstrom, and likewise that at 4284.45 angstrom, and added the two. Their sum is 12.2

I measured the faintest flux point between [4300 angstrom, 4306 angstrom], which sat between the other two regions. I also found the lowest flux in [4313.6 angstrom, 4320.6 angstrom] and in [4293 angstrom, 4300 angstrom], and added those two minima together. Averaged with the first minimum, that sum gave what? 8.5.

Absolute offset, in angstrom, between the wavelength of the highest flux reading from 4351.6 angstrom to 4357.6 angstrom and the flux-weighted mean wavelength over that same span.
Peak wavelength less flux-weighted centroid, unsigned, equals 1.5 angstrom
